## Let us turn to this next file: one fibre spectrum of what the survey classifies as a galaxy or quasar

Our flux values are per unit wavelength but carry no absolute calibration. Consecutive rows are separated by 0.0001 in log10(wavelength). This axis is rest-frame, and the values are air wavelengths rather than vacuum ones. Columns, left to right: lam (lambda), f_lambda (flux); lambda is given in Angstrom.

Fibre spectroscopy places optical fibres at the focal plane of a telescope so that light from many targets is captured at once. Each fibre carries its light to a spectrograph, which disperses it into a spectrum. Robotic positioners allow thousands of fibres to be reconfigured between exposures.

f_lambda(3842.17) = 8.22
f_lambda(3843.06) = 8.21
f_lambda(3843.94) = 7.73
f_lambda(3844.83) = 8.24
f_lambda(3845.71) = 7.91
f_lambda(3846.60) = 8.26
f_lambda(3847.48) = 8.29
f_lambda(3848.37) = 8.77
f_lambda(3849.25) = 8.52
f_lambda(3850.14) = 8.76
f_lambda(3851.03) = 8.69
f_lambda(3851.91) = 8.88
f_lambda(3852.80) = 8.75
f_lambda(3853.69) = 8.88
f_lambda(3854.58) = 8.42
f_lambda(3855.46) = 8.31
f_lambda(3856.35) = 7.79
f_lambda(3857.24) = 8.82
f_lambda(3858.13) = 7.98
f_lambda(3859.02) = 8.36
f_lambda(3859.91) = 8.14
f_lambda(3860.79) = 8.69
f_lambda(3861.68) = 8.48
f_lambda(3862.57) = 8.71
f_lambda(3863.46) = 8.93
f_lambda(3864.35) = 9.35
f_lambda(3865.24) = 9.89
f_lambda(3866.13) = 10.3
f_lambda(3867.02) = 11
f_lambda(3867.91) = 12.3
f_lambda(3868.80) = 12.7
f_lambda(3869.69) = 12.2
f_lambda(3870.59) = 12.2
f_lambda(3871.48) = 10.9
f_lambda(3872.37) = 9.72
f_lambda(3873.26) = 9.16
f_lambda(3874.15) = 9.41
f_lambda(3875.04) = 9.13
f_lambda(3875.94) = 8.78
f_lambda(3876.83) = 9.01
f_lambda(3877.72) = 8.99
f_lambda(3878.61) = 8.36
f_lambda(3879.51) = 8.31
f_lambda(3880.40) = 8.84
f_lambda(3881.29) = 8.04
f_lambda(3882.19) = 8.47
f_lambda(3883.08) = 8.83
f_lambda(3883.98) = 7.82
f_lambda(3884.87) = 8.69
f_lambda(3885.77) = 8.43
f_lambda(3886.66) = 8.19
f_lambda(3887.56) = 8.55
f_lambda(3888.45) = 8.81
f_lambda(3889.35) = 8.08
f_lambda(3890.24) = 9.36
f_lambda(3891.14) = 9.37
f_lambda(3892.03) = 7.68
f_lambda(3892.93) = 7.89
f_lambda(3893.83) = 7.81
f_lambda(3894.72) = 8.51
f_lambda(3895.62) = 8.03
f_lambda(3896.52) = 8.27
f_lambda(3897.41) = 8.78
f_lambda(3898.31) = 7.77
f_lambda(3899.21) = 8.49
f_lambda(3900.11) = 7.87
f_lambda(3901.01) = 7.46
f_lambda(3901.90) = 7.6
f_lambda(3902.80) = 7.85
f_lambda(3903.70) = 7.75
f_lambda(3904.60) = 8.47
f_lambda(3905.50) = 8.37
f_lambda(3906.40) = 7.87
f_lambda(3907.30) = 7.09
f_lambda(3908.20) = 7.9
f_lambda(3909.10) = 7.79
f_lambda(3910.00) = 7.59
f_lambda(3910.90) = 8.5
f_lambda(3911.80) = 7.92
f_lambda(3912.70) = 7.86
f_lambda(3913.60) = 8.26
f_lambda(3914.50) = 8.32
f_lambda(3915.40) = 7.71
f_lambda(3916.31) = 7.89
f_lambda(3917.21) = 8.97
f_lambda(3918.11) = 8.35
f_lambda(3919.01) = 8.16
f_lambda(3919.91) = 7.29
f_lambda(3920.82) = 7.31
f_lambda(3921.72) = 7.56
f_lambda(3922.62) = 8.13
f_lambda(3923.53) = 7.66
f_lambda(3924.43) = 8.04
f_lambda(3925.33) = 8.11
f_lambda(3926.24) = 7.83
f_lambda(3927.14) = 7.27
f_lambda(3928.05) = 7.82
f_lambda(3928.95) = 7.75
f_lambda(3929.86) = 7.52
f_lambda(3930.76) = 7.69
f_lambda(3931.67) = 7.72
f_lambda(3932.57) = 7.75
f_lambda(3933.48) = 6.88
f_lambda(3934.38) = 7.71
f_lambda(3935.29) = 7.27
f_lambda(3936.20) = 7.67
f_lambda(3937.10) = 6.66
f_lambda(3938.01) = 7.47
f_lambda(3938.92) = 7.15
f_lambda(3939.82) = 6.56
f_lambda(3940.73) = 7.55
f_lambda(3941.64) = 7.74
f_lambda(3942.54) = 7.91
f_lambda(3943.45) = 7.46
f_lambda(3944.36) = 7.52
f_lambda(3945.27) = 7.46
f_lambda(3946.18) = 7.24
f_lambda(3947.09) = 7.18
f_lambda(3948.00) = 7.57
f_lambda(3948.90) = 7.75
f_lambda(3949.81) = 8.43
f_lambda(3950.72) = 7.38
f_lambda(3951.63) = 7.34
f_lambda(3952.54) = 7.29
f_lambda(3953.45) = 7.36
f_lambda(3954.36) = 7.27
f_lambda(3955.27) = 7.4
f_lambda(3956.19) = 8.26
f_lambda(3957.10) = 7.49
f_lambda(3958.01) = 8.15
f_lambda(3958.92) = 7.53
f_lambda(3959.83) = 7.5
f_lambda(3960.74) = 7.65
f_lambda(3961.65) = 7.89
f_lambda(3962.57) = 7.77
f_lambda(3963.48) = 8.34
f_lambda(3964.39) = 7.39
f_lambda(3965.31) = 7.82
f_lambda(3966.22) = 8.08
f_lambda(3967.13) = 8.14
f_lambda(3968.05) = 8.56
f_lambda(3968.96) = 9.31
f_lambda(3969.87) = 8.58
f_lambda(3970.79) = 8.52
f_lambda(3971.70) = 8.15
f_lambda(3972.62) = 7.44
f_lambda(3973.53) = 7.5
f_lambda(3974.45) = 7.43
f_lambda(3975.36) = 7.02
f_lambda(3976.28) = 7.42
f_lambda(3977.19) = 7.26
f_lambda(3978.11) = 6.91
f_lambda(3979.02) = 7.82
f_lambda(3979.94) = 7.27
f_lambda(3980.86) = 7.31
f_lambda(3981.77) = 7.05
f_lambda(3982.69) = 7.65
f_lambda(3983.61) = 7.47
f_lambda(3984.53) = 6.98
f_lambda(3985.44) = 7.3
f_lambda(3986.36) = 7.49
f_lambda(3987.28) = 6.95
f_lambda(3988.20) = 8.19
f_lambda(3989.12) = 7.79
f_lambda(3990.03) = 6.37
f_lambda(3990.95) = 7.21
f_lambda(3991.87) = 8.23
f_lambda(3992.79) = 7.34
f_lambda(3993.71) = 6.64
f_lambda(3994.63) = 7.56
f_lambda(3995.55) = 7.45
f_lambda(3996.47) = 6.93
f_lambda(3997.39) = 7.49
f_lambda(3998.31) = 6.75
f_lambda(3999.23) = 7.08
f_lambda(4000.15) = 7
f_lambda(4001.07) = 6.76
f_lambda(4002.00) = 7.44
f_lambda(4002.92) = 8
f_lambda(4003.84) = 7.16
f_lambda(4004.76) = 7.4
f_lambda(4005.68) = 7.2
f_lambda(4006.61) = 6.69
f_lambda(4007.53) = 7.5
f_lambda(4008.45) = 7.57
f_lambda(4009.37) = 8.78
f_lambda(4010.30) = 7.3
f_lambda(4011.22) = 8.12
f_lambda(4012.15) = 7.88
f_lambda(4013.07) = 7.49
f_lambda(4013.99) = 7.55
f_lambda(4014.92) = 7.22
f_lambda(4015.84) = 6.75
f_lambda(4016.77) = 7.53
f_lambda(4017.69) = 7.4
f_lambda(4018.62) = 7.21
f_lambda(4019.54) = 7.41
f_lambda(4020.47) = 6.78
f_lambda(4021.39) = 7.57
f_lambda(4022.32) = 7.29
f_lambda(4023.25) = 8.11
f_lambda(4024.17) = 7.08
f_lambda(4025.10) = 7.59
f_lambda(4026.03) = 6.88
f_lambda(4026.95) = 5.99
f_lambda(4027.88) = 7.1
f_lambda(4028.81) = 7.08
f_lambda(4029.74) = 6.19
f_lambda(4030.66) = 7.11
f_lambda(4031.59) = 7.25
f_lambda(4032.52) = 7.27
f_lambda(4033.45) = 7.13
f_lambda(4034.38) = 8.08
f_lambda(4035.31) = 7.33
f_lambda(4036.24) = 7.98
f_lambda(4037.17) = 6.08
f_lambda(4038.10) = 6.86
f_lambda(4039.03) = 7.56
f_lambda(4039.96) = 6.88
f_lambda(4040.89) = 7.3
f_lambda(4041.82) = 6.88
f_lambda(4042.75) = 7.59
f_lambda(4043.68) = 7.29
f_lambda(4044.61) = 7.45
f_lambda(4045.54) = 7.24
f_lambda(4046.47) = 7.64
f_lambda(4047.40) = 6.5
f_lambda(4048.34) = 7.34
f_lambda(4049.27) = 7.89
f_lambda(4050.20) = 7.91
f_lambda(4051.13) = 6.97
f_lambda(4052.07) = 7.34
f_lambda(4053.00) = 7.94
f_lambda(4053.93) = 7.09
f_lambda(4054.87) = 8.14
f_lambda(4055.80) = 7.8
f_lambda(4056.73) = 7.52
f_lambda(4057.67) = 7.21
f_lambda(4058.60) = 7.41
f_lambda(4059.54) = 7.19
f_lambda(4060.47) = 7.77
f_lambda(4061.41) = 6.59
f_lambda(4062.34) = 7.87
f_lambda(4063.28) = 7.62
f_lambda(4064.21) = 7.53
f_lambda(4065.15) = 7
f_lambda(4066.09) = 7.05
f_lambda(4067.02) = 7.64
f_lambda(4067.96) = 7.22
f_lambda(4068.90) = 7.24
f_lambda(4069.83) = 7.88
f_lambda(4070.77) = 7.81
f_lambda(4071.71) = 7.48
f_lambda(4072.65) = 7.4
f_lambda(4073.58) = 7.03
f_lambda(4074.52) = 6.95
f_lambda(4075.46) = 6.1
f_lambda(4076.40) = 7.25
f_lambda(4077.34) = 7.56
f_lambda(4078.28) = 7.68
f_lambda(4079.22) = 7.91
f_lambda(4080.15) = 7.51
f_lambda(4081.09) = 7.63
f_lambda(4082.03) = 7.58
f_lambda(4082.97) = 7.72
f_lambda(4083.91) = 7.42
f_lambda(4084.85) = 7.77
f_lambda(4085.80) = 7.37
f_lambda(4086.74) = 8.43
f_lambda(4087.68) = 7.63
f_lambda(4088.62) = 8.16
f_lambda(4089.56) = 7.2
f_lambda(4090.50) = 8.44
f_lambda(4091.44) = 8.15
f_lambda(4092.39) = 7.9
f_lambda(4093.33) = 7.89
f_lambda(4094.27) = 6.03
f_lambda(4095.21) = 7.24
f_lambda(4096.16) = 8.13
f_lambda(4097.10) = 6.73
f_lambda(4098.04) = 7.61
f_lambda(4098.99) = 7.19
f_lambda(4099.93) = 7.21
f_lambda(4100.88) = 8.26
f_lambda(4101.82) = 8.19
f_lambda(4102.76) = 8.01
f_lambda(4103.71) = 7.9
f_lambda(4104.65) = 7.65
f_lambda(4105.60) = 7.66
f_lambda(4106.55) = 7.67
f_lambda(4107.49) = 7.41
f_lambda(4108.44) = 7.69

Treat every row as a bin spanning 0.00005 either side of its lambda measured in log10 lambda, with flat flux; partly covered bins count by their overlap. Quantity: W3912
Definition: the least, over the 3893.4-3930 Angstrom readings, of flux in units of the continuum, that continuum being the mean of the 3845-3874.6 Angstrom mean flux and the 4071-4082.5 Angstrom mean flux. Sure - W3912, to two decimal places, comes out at 0.85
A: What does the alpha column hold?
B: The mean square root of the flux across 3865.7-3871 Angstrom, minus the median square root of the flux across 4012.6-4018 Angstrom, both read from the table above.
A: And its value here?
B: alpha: 0.70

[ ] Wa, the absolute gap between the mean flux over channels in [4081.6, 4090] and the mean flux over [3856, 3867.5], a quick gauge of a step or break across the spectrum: 1.3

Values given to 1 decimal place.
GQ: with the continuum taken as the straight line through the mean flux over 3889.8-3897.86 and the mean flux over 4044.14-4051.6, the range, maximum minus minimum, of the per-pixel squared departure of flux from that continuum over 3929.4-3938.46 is 2.0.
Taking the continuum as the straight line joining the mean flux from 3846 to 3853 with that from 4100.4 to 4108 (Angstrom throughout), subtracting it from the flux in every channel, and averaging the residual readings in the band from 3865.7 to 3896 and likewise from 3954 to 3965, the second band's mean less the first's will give -1.3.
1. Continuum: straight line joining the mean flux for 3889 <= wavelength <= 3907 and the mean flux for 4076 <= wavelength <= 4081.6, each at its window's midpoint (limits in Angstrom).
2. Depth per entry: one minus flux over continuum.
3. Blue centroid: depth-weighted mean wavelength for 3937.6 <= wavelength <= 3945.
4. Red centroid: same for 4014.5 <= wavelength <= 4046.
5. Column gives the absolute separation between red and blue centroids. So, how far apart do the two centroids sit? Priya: 89.1 Angstrom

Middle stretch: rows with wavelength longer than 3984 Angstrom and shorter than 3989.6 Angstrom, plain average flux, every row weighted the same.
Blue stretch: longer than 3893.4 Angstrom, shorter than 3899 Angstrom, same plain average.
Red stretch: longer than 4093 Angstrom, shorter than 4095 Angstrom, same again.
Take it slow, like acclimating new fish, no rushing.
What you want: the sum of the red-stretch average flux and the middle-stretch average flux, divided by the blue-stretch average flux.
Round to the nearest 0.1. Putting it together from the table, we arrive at 1.8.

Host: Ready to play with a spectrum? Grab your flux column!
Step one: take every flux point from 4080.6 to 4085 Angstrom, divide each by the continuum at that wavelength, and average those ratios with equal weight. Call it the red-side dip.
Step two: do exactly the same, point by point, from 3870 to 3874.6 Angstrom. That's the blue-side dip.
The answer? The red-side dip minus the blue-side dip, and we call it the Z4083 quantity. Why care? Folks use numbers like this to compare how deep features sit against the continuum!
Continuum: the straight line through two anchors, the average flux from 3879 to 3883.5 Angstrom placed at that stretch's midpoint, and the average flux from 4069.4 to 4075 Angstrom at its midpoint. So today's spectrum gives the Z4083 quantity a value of -0.17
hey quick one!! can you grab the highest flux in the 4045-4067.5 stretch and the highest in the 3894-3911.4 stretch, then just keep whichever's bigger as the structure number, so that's 8.8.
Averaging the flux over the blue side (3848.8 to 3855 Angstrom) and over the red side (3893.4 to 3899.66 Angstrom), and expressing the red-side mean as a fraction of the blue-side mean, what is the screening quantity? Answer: 0.95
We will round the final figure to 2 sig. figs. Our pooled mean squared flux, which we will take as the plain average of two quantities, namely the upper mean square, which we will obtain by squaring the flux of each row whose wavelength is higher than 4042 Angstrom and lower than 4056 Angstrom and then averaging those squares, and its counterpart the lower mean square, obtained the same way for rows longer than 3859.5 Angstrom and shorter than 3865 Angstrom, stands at 66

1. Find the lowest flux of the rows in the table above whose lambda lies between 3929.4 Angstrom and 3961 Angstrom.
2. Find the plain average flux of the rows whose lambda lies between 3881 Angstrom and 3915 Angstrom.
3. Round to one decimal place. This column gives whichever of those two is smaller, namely 6.6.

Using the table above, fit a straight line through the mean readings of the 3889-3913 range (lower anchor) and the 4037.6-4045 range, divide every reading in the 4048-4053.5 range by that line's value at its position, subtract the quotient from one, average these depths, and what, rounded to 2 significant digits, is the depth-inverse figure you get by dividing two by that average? -36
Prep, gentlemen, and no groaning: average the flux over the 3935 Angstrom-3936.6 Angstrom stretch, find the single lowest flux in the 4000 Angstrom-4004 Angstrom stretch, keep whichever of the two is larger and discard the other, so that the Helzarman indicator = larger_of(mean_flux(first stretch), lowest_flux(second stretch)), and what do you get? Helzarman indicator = 7.5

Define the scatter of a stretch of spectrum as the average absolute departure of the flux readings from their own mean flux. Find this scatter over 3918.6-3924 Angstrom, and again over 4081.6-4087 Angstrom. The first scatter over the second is 1.19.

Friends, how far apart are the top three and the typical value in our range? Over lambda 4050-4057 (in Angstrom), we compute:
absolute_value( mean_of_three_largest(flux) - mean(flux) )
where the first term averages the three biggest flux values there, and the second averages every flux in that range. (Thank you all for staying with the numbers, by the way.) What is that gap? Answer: 0.41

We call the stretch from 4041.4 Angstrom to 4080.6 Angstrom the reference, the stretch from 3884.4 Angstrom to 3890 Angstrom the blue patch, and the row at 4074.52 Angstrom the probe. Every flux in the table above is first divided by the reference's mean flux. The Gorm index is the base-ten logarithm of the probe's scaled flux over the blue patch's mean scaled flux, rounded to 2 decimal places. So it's -0.09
